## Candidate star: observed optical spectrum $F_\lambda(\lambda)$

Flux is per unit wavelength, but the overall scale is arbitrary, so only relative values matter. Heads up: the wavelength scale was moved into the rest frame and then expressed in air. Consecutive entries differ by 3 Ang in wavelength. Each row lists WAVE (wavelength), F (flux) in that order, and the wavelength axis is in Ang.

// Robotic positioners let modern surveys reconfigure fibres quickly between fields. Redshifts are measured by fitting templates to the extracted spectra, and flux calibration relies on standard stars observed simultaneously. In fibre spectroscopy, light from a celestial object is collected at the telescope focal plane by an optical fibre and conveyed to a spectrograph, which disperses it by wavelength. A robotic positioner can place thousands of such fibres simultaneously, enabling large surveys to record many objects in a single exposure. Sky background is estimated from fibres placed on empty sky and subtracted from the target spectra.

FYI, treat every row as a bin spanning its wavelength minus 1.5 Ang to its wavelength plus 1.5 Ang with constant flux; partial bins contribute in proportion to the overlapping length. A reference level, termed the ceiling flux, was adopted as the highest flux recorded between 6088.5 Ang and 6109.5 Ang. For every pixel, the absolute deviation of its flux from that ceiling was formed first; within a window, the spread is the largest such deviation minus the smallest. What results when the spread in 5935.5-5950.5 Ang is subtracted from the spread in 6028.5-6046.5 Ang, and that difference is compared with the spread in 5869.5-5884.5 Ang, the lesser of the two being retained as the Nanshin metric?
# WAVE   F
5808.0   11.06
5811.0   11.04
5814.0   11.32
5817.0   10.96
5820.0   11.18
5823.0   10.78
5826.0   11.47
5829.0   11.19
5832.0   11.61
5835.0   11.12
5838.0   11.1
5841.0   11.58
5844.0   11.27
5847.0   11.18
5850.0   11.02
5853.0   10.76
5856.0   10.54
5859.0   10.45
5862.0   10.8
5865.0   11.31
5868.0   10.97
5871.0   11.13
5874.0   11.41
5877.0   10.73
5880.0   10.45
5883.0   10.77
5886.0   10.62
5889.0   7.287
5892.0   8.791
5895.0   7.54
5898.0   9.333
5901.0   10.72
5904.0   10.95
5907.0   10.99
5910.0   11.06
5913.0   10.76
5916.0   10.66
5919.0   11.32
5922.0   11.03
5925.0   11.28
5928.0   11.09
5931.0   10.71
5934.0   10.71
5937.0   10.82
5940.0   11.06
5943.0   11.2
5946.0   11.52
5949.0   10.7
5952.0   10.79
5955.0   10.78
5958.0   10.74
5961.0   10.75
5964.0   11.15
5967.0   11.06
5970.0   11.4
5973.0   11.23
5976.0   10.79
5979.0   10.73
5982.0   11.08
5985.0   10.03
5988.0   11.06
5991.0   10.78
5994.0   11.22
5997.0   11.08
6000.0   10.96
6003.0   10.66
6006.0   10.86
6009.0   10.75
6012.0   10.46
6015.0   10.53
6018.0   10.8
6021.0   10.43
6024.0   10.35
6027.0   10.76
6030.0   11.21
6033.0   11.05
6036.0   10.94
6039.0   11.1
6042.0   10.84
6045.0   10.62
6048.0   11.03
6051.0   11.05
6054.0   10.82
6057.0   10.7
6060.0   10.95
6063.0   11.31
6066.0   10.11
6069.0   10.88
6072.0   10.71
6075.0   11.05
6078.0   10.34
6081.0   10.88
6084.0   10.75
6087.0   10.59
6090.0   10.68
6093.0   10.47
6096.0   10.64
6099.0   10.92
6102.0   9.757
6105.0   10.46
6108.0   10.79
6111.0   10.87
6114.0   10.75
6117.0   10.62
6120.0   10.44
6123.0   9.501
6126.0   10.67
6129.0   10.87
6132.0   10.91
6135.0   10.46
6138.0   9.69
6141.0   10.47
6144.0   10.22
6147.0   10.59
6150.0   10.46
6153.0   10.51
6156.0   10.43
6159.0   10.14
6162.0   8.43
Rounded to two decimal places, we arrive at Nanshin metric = -0.22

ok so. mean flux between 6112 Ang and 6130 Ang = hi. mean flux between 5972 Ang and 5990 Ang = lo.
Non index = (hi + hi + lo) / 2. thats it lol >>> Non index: 15.9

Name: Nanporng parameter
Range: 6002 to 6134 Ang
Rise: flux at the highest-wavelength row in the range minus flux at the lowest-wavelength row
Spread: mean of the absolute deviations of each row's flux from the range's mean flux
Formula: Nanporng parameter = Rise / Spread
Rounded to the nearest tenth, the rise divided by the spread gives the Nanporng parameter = 1.0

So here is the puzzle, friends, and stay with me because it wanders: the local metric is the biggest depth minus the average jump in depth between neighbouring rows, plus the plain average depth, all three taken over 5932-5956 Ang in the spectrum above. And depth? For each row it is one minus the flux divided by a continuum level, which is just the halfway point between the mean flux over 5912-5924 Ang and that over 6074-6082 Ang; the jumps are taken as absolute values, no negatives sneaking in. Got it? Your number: -0.018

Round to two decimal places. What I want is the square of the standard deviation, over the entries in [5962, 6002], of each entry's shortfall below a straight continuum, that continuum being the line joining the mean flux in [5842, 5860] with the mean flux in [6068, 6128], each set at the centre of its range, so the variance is 0.11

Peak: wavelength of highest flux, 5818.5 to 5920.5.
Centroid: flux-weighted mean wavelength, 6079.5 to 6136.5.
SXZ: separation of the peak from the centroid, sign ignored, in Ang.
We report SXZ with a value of 275.9 Ang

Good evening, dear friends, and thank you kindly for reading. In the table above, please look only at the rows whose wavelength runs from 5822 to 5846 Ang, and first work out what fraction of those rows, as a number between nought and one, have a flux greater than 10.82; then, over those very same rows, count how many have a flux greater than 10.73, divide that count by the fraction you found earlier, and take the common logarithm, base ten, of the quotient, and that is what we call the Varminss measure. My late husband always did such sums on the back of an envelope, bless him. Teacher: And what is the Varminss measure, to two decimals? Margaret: 0.96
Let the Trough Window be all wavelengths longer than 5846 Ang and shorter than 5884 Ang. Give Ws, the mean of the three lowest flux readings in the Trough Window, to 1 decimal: 10.5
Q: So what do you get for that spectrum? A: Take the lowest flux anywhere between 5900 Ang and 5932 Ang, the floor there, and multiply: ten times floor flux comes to 107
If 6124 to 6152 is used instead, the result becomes 97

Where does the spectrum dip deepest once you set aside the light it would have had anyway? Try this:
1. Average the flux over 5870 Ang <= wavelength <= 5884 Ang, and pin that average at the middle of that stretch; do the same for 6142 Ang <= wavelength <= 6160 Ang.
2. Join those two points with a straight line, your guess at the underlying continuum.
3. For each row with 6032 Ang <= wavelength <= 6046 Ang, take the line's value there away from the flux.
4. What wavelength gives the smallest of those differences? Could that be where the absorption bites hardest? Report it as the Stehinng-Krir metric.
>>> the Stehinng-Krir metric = 6045.0 Ang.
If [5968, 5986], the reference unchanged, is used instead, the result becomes 5985.0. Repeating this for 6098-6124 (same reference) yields 6123.0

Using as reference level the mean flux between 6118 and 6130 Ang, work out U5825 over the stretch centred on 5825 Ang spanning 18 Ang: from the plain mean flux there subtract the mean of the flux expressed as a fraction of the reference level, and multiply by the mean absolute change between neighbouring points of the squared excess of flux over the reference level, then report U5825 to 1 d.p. 6.6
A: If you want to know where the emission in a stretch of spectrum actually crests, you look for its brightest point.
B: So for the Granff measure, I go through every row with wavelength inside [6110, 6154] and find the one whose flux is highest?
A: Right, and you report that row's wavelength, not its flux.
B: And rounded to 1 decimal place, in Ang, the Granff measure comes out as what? 6132.0 Ang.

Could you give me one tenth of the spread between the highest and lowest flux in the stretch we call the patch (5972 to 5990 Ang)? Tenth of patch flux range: 0.12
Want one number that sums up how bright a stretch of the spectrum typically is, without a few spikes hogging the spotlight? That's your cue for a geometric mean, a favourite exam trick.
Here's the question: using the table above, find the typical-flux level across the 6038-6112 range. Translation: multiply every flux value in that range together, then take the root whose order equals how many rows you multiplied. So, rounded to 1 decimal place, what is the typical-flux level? 10.7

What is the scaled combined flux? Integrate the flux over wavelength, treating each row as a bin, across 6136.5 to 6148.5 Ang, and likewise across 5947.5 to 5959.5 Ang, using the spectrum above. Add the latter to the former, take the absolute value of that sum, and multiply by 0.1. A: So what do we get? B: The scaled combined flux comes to 25.2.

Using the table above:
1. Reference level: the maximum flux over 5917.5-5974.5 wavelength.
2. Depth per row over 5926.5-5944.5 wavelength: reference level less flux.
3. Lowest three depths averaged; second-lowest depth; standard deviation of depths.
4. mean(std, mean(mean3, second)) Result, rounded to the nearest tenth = 0.3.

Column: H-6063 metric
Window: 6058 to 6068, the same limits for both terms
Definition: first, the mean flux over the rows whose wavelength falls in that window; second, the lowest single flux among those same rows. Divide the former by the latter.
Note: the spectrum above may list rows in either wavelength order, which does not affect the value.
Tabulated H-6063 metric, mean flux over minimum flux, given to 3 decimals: 1.067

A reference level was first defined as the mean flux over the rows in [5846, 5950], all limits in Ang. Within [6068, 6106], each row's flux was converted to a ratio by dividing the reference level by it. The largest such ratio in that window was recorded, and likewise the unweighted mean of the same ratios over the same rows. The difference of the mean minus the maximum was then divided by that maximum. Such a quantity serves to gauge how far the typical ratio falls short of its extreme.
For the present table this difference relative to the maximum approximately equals -0.081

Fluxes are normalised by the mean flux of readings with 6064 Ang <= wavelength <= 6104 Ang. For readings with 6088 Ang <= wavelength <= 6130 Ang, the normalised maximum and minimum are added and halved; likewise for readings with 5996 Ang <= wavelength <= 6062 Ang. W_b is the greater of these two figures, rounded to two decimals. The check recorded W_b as 1.02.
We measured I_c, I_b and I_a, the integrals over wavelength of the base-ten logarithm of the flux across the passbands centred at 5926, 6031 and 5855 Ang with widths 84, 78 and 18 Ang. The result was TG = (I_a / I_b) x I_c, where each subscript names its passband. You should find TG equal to 20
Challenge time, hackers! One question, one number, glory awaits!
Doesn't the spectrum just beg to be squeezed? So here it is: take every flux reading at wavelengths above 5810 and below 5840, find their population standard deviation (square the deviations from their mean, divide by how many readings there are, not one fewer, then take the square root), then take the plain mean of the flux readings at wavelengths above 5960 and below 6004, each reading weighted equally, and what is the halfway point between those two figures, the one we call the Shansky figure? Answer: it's 5.58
